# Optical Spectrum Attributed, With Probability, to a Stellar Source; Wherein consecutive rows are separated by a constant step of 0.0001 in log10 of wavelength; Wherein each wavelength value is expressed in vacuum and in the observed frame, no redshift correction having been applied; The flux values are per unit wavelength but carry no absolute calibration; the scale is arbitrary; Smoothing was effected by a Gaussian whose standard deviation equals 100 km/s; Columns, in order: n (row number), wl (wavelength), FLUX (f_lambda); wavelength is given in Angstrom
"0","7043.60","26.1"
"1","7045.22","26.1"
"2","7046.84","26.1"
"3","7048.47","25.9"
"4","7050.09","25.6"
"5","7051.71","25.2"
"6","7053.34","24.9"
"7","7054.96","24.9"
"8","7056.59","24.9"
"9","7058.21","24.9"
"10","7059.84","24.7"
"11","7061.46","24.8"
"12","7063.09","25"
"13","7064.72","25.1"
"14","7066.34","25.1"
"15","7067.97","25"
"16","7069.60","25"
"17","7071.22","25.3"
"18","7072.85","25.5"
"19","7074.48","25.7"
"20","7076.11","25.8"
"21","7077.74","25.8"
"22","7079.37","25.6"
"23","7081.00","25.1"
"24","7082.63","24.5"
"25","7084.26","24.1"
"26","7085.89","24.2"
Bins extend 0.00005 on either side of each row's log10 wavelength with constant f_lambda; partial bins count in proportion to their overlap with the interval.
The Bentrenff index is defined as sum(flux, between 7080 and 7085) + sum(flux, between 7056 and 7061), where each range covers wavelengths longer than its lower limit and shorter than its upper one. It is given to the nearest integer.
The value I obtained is 148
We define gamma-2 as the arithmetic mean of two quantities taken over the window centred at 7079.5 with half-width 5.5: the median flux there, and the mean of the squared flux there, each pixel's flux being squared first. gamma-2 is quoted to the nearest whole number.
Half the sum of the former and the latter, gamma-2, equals 331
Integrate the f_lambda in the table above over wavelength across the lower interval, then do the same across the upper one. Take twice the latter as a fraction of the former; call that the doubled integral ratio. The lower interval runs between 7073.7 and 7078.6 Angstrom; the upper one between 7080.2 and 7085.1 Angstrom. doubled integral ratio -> 1.91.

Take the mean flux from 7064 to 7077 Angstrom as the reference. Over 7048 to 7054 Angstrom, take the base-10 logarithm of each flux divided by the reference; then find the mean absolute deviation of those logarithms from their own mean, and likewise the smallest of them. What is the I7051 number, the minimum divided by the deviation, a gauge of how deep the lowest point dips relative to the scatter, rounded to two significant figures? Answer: -1.2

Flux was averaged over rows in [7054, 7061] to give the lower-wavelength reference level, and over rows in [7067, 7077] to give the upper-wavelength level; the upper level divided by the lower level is 1.021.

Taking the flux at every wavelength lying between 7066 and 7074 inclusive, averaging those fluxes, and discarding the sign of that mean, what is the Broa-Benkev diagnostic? 25.2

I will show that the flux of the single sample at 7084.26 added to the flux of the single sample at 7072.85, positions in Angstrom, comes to 49.6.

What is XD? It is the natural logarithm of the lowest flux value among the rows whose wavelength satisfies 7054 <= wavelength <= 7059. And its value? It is 3.21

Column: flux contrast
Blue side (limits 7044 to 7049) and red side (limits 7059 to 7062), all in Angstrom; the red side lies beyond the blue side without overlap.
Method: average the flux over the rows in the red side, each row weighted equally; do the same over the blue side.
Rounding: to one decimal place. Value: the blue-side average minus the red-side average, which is 1.3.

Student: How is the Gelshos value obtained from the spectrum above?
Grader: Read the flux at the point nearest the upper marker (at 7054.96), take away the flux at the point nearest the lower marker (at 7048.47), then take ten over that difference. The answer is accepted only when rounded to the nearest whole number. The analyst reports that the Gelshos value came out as -10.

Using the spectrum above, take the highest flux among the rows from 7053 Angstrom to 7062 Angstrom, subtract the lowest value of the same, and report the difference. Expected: 0.20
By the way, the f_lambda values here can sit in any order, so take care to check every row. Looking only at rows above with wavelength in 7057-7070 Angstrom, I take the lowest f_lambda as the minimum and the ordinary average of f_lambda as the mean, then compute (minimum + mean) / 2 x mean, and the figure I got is 619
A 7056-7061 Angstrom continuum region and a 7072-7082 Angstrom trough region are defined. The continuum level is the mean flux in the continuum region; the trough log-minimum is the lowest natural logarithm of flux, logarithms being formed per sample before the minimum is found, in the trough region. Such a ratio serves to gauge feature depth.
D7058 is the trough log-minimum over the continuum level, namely 0.130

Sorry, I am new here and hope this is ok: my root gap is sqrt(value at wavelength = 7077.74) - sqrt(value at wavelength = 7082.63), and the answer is 0.13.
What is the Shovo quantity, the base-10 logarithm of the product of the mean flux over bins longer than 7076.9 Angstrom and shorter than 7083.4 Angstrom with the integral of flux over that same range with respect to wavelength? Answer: 3.62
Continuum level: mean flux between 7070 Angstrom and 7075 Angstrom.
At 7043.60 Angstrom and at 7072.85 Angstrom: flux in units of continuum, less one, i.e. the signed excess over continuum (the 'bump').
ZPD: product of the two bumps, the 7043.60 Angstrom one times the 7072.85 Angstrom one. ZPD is 0.0000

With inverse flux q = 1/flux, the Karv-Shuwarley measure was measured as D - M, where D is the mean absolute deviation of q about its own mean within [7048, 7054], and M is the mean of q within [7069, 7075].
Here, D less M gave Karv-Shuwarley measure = -0.0389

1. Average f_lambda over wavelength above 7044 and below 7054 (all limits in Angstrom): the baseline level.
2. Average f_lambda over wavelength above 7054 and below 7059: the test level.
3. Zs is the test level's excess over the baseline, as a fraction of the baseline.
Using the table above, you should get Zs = -0.029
